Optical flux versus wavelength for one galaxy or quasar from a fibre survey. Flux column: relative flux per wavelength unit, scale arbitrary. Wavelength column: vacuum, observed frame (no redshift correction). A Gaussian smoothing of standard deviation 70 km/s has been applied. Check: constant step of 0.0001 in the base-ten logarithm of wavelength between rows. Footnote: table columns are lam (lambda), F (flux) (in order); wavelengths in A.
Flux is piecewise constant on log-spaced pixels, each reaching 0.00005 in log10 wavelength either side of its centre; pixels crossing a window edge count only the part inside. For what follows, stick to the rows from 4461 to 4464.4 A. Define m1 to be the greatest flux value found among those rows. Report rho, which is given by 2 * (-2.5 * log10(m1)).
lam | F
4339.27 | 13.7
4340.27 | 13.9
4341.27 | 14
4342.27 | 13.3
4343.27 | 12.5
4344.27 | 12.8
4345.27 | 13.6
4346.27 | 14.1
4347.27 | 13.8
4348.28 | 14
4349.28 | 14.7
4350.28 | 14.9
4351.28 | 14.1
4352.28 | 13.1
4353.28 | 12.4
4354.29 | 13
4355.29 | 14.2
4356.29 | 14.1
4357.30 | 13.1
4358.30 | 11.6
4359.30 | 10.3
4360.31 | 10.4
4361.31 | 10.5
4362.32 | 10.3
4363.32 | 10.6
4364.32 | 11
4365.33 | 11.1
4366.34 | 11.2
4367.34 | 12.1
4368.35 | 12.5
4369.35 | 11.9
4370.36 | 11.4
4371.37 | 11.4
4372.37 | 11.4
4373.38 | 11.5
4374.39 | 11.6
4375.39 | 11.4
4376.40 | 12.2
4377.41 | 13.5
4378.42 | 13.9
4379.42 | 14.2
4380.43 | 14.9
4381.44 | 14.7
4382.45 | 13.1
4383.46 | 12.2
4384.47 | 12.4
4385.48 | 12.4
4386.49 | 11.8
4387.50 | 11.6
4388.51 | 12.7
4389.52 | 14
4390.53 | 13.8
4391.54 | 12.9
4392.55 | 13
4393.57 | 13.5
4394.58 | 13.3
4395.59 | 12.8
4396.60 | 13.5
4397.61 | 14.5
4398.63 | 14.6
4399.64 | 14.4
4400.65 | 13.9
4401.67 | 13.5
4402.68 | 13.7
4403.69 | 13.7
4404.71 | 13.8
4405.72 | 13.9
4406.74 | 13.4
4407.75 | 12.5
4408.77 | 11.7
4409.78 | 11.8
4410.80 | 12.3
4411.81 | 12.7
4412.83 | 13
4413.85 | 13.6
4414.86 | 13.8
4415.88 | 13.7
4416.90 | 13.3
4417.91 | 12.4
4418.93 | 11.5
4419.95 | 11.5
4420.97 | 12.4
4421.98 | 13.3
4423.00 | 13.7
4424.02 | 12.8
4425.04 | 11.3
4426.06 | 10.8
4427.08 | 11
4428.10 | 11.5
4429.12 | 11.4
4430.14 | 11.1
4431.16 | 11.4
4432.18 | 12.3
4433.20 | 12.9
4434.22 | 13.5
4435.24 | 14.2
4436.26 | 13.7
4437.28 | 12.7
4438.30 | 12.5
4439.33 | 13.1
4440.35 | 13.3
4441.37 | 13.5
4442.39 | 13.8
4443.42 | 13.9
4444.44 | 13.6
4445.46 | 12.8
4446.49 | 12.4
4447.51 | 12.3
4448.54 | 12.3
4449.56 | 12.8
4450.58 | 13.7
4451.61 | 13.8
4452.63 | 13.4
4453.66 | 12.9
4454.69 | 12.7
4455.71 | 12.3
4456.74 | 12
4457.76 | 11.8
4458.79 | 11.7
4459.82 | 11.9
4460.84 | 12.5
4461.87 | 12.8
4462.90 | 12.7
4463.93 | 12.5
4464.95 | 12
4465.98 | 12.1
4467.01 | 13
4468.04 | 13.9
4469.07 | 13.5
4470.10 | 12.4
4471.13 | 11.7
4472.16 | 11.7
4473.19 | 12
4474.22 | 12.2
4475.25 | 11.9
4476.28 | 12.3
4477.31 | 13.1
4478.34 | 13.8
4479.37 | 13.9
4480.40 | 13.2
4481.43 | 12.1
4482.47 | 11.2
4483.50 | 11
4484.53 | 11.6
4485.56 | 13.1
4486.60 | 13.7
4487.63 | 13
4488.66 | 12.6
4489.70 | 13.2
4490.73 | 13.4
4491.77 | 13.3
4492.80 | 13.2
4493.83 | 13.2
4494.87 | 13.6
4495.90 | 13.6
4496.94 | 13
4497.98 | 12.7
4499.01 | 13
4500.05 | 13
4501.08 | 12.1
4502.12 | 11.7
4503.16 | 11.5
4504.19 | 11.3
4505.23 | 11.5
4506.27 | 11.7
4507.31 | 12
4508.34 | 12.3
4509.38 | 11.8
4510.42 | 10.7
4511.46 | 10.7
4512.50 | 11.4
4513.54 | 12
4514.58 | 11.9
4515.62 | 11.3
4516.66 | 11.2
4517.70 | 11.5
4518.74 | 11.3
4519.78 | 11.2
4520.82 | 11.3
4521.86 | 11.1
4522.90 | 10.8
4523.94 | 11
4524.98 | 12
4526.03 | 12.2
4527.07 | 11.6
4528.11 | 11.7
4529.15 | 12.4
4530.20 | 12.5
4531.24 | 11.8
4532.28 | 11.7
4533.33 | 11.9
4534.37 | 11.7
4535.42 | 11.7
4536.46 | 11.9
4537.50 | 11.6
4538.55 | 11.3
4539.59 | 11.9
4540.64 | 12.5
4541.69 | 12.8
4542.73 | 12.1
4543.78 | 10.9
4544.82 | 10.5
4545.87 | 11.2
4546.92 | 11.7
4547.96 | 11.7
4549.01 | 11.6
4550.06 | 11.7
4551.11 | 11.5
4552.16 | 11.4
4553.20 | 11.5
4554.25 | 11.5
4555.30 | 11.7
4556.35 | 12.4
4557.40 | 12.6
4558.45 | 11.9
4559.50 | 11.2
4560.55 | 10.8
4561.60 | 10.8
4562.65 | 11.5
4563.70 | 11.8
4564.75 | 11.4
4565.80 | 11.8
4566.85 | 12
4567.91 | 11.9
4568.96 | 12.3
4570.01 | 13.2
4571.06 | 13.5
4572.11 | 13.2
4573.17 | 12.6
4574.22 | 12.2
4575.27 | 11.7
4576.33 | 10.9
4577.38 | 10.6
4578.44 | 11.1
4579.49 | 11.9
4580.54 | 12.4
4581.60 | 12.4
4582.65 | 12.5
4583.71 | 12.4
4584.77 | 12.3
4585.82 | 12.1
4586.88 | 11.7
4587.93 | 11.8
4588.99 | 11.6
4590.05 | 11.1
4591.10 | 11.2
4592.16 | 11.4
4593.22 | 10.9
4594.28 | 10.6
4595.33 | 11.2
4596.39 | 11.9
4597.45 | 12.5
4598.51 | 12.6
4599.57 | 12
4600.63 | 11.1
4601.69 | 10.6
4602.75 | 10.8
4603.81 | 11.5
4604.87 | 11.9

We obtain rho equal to -5.54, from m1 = 12.8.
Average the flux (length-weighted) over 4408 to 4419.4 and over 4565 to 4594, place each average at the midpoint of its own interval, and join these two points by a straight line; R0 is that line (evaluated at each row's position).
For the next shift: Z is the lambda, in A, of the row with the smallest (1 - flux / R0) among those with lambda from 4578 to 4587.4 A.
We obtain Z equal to 4582.65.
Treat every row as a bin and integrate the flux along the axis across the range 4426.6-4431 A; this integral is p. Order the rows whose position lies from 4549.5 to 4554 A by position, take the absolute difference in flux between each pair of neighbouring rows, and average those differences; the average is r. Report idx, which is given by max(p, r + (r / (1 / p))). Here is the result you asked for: 49.6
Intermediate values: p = 49.6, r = 0.13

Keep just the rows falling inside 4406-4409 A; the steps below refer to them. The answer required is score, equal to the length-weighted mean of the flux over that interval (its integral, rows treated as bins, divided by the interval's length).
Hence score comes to 12.7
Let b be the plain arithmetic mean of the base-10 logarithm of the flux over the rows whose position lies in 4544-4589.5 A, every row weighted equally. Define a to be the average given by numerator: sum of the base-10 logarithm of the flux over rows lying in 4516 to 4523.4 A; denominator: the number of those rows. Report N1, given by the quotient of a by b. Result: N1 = 0.98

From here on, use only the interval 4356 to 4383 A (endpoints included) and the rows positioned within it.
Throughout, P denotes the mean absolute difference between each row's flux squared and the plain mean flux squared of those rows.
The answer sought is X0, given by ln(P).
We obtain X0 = 3.35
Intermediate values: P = 29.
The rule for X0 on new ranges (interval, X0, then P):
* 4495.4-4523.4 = 2.65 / 14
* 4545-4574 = 2.52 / 12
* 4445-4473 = 2.59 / 13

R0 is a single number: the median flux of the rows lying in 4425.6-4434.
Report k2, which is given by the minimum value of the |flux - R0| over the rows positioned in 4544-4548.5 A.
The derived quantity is 0.20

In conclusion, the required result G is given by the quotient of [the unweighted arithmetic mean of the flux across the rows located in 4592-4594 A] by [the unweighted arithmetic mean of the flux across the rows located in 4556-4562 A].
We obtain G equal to 0.96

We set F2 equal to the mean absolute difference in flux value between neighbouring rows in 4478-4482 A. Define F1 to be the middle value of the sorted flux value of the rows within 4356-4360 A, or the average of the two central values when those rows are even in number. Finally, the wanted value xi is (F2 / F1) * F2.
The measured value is 0.032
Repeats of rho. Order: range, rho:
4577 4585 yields -5.48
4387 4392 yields -5.73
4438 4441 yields -5.62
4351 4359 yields -5.76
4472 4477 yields -5.45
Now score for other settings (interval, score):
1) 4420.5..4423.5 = 13.2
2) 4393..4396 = 13.2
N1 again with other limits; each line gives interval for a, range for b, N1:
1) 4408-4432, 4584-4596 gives 1.03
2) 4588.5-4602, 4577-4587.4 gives 0.98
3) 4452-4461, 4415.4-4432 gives 1.01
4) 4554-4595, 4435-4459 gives 0.96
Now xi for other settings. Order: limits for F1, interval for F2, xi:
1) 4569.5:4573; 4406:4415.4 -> 0.017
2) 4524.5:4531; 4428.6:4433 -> 0.021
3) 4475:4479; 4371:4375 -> 0.000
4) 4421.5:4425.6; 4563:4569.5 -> 0.007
